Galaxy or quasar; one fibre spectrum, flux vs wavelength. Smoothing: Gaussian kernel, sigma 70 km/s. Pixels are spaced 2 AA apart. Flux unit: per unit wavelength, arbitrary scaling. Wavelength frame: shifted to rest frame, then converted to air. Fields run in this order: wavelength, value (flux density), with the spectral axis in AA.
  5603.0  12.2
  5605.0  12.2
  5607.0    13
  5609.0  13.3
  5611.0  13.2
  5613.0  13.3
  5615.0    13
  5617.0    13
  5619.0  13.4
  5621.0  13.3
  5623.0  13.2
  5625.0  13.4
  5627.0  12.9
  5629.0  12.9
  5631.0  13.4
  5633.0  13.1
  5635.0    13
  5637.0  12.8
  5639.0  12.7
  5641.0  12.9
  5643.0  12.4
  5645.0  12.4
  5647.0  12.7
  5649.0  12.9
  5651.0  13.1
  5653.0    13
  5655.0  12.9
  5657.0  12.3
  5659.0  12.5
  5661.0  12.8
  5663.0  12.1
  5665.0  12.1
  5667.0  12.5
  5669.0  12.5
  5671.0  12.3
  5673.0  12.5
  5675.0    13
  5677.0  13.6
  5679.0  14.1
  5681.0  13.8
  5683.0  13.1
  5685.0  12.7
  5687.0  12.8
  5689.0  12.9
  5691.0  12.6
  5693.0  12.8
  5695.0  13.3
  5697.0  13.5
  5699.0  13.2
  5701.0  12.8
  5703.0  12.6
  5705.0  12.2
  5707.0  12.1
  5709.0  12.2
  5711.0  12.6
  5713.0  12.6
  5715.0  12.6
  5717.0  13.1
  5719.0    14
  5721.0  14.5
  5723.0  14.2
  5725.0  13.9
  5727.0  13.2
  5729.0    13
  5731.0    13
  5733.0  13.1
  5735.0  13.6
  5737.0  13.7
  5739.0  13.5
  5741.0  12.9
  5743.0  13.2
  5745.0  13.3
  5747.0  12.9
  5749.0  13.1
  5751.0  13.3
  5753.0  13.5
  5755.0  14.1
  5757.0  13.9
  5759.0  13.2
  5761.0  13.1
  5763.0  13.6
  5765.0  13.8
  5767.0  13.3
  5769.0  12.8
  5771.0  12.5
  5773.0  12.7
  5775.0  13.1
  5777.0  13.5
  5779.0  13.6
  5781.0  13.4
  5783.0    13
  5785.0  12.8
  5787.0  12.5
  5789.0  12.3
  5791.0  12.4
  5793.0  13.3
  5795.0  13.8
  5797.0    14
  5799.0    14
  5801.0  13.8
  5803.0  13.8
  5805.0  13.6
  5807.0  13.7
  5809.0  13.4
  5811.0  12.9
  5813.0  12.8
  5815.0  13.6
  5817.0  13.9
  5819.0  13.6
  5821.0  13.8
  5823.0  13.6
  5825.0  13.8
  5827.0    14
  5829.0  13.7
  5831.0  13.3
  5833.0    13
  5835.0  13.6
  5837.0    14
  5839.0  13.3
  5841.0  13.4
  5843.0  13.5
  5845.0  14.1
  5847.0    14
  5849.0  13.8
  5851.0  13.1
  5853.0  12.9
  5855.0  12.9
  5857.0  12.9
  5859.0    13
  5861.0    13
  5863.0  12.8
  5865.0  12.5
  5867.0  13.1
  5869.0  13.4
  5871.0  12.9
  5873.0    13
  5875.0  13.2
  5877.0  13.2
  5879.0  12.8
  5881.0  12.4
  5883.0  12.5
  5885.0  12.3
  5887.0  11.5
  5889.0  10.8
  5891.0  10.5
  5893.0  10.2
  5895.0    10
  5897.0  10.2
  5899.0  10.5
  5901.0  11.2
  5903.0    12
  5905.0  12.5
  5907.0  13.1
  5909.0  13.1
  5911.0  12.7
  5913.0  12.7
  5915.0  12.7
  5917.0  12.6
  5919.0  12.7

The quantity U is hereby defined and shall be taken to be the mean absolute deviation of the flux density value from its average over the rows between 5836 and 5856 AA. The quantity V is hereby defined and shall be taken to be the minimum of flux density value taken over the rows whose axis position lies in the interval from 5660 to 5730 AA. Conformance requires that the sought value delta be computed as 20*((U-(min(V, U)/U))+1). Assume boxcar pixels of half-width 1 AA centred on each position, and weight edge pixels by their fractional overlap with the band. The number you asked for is 7.6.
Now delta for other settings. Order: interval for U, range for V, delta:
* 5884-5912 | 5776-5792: 19.7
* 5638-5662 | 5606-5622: 4.3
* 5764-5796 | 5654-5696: 8.5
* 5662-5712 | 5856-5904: 8.6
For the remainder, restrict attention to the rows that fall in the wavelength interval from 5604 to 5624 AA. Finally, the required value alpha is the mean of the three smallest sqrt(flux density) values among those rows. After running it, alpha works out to 3.57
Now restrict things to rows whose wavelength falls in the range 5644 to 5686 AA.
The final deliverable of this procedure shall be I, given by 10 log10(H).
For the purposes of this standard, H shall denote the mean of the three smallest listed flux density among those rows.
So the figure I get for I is 10.9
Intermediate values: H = 12.2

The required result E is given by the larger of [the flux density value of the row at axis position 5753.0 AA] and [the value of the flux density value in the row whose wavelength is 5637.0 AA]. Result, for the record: 13.5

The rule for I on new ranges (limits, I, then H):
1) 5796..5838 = 11.1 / 12.9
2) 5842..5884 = 11.0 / 12.5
